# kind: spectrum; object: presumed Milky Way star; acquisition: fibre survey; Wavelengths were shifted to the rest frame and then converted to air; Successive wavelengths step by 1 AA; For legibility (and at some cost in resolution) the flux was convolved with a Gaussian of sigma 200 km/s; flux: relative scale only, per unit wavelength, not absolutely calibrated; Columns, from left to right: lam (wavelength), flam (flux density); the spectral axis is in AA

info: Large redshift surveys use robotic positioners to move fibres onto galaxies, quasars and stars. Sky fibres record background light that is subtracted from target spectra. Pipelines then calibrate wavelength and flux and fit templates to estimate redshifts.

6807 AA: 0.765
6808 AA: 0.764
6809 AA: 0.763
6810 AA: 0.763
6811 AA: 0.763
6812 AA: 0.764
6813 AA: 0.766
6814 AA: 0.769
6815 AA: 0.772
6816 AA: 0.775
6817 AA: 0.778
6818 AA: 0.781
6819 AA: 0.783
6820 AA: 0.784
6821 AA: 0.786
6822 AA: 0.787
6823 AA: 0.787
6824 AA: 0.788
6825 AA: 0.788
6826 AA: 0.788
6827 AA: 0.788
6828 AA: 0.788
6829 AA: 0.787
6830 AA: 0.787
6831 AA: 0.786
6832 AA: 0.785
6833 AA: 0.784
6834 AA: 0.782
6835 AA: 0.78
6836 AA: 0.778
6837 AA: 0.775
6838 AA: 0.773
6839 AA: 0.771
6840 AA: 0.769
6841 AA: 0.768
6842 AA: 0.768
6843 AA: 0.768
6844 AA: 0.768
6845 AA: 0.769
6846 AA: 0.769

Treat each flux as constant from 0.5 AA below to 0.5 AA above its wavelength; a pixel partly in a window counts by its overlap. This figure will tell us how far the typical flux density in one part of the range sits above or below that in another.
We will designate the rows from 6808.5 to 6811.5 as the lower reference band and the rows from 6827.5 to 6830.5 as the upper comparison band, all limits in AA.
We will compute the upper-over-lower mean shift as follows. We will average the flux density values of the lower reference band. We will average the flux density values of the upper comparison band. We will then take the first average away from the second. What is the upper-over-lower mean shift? 0.024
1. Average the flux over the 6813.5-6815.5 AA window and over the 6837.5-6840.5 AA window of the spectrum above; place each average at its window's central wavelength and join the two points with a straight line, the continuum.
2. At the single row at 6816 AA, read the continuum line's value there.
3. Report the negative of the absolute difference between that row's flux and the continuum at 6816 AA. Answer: -0.004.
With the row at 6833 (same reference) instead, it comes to -0.013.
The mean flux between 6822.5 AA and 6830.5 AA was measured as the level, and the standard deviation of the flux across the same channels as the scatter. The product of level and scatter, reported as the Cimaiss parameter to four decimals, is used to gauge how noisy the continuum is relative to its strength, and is 0.0004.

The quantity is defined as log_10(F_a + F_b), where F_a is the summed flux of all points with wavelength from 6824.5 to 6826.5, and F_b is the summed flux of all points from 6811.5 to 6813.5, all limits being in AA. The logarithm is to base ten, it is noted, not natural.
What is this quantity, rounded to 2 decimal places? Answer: 0.49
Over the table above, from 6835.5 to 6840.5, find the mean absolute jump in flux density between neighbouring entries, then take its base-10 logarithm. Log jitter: -2.65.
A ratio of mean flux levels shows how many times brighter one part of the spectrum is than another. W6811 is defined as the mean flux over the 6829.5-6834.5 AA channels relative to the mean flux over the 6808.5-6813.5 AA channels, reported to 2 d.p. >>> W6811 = 1.03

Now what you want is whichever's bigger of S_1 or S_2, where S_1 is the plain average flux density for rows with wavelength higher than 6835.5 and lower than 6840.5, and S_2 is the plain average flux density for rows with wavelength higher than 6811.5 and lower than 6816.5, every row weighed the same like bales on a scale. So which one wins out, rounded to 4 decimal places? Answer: 0.7732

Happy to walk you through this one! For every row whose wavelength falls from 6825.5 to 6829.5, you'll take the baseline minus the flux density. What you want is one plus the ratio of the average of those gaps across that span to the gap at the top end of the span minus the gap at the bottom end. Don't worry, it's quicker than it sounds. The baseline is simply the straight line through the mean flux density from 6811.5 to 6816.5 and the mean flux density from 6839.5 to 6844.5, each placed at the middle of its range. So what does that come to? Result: -20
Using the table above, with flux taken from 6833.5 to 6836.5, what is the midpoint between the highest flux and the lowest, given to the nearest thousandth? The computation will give 0.780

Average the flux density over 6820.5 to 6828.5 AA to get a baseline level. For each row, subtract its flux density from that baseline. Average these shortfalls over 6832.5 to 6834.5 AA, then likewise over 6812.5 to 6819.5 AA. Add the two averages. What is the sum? 0.017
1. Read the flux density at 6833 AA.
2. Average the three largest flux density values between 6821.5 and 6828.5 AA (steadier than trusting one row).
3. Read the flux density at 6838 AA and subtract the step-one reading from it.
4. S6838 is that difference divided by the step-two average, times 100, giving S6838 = -1.4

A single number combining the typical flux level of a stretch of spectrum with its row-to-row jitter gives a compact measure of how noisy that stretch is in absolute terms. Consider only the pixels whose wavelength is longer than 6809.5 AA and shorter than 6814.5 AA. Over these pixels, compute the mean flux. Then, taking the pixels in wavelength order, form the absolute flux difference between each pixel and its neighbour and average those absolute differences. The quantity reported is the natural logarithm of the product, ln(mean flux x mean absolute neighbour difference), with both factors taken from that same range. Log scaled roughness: -6.8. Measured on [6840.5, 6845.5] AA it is -8.6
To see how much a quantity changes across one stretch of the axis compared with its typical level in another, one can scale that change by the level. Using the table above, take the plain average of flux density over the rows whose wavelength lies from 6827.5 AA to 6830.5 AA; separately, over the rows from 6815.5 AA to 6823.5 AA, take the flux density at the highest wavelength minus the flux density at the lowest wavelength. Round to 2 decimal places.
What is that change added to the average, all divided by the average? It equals 1.02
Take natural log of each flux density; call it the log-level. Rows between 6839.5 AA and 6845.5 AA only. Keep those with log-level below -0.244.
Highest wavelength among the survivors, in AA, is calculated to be 6845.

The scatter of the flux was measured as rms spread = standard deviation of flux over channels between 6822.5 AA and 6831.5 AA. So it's 0.0007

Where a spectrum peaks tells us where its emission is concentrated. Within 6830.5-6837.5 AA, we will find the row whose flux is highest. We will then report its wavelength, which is 6831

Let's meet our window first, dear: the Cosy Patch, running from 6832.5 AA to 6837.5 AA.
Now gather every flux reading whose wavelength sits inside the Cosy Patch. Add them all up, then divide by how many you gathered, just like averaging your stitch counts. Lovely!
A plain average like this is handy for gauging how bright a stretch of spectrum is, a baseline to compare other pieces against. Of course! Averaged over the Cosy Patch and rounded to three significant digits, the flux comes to 0.780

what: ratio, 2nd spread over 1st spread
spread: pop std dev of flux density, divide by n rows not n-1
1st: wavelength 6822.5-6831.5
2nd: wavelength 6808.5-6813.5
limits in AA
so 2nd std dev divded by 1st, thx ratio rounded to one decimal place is 1.7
